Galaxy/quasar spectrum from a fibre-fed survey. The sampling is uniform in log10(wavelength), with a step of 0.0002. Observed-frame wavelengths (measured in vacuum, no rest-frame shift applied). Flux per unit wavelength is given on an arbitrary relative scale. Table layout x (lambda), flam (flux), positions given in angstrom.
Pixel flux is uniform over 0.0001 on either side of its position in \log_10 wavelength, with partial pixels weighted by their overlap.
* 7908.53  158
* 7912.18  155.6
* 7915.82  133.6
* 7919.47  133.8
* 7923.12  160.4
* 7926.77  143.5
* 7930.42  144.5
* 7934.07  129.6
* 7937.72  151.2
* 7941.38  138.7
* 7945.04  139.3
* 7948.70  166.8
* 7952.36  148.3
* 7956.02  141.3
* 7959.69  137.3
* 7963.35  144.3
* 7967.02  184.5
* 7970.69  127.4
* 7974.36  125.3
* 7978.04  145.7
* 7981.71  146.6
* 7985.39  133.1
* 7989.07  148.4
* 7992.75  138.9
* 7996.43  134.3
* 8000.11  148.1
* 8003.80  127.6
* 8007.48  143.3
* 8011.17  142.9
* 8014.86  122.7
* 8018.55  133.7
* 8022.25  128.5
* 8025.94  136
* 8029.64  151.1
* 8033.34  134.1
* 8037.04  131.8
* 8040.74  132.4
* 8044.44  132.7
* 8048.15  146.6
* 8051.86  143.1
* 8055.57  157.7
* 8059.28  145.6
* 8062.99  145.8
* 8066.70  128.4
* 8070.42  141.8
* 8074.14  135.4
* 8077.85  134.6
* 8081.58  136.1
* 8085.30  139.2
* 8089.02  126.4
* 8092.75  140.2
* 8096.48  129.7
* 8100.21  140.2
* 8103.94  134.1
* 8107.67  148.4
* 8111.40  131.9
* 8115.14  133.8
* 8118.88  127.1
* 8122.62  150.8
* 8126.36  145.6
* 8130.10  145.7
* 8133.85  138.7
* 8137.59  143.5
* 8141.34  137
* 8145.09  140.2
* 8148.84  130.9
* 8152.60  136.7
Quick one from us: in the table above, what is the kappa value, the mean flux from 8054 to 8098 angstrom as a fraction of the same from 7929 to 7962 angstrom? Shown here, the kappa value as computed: 0.960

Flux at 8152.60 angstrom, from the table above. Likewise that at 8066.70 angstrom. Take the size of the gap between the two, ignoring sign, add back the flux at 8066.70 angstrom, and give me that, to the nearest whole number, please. 137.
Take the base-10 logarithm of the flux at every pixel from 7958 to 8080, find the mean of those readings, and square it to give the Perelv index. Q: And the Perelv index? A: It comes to 4.60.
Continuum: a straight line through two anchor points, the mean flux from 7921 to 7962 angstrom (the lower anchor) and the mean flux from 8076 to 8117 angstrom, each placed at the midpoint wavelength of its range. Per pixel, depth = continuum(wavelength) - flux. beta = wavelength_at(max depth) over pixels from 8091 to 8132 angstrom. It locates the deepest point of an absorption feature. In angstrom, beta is 8118.88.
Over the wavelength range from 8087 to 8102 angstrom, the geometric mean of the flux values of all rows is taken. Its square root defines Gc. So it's 11.6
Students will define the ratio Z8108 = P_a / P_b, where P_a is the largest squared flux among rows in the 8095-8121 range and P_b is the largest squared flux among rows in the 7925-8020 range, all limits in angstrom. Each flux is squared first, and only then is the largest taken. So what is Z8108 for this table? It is 0.65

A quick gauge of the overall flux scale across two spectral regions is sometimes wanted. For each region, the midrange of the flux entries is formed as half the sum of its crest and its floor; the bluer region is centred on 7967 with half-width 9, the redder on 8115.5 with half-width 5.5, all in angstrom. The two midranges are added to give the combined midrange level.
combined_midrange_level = 285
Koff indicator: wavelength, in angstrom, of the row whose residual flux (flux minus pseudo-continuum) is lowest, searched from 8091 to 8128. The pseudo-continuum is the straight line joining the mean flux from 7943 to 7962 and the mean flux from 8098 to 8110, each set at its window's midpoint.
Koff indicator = 8118.88 angstrom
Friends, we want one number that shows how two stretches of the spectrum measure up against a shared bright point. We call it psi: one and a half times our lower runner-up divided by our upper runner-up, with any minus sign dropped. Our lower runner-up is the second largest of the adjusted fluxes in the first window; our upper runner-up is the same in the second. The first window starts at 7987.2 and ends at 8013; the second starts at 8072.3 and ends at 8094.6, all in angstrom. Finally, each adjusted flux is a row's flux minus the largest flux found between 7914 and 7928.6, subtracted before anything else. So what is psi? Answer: 0.87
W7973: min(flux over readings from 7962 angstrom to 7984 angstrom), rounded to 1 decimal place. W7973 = 125.3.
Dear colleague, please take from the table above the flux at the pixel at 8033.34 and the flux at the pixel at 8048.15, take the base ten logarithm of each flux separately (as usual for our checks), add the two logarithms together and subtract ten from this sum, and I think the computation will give -5.71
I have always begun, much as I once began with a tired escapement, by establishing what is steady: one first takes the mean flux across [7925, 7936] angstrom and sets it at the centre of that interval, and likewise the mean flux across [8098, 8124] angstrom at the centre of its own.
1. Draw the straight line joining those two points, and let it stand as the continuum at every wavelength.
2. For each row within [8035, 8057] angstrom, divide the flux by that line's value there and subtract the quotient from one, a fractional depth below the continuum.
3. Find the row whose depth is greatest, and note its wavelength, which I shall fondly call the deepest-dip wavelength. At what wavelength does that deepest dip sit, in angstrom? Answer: 8037.04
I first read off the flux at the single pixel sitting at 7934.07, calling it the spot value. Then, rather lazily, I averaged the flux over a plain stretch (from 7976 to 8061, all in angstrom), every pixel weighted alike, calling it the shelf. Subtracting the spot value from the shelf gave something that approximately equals 10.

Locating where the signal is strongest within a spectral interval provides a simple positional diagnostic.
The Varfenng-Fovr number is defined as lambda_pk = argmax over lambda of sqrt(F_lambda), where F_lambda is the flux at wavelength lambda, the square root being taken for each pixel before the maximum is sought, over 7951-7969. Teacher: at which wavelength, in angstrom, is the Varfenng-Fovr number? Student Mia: 7967.02 angstrom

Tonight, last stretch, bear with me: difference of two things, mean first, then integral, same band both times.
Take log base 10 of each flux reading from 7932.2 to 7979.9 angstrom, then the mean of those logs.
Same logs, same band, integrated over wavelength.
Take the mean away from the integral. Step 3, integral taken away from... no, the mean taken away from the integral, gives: 101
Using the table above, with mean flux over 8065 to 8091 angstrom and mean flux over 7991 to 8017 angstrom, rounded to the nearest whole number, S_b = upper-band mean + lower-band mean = 271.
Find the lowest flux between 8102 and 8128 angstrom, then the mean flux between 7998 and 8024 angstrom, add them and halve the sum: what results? 131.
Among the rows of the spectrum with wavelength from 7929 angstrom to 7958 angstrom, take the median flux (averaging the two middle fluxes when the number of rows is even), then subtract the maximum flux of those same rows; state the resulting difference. -24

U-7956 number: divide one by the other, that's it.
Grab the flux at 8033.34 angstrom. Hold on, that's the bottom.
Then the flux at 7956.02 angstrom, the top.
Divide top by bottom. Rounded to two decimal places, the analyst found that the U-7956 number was 1.05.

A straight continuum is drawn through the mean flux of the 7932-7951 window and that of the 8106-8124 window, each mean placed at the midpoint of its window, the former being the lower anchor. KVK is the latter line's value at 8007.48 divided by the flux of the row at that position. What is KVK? 0.99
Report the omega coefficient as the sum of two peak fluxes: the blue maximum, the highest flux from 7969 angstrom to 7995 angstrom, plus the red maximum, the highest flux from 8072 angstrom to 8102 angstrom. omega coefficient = 289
